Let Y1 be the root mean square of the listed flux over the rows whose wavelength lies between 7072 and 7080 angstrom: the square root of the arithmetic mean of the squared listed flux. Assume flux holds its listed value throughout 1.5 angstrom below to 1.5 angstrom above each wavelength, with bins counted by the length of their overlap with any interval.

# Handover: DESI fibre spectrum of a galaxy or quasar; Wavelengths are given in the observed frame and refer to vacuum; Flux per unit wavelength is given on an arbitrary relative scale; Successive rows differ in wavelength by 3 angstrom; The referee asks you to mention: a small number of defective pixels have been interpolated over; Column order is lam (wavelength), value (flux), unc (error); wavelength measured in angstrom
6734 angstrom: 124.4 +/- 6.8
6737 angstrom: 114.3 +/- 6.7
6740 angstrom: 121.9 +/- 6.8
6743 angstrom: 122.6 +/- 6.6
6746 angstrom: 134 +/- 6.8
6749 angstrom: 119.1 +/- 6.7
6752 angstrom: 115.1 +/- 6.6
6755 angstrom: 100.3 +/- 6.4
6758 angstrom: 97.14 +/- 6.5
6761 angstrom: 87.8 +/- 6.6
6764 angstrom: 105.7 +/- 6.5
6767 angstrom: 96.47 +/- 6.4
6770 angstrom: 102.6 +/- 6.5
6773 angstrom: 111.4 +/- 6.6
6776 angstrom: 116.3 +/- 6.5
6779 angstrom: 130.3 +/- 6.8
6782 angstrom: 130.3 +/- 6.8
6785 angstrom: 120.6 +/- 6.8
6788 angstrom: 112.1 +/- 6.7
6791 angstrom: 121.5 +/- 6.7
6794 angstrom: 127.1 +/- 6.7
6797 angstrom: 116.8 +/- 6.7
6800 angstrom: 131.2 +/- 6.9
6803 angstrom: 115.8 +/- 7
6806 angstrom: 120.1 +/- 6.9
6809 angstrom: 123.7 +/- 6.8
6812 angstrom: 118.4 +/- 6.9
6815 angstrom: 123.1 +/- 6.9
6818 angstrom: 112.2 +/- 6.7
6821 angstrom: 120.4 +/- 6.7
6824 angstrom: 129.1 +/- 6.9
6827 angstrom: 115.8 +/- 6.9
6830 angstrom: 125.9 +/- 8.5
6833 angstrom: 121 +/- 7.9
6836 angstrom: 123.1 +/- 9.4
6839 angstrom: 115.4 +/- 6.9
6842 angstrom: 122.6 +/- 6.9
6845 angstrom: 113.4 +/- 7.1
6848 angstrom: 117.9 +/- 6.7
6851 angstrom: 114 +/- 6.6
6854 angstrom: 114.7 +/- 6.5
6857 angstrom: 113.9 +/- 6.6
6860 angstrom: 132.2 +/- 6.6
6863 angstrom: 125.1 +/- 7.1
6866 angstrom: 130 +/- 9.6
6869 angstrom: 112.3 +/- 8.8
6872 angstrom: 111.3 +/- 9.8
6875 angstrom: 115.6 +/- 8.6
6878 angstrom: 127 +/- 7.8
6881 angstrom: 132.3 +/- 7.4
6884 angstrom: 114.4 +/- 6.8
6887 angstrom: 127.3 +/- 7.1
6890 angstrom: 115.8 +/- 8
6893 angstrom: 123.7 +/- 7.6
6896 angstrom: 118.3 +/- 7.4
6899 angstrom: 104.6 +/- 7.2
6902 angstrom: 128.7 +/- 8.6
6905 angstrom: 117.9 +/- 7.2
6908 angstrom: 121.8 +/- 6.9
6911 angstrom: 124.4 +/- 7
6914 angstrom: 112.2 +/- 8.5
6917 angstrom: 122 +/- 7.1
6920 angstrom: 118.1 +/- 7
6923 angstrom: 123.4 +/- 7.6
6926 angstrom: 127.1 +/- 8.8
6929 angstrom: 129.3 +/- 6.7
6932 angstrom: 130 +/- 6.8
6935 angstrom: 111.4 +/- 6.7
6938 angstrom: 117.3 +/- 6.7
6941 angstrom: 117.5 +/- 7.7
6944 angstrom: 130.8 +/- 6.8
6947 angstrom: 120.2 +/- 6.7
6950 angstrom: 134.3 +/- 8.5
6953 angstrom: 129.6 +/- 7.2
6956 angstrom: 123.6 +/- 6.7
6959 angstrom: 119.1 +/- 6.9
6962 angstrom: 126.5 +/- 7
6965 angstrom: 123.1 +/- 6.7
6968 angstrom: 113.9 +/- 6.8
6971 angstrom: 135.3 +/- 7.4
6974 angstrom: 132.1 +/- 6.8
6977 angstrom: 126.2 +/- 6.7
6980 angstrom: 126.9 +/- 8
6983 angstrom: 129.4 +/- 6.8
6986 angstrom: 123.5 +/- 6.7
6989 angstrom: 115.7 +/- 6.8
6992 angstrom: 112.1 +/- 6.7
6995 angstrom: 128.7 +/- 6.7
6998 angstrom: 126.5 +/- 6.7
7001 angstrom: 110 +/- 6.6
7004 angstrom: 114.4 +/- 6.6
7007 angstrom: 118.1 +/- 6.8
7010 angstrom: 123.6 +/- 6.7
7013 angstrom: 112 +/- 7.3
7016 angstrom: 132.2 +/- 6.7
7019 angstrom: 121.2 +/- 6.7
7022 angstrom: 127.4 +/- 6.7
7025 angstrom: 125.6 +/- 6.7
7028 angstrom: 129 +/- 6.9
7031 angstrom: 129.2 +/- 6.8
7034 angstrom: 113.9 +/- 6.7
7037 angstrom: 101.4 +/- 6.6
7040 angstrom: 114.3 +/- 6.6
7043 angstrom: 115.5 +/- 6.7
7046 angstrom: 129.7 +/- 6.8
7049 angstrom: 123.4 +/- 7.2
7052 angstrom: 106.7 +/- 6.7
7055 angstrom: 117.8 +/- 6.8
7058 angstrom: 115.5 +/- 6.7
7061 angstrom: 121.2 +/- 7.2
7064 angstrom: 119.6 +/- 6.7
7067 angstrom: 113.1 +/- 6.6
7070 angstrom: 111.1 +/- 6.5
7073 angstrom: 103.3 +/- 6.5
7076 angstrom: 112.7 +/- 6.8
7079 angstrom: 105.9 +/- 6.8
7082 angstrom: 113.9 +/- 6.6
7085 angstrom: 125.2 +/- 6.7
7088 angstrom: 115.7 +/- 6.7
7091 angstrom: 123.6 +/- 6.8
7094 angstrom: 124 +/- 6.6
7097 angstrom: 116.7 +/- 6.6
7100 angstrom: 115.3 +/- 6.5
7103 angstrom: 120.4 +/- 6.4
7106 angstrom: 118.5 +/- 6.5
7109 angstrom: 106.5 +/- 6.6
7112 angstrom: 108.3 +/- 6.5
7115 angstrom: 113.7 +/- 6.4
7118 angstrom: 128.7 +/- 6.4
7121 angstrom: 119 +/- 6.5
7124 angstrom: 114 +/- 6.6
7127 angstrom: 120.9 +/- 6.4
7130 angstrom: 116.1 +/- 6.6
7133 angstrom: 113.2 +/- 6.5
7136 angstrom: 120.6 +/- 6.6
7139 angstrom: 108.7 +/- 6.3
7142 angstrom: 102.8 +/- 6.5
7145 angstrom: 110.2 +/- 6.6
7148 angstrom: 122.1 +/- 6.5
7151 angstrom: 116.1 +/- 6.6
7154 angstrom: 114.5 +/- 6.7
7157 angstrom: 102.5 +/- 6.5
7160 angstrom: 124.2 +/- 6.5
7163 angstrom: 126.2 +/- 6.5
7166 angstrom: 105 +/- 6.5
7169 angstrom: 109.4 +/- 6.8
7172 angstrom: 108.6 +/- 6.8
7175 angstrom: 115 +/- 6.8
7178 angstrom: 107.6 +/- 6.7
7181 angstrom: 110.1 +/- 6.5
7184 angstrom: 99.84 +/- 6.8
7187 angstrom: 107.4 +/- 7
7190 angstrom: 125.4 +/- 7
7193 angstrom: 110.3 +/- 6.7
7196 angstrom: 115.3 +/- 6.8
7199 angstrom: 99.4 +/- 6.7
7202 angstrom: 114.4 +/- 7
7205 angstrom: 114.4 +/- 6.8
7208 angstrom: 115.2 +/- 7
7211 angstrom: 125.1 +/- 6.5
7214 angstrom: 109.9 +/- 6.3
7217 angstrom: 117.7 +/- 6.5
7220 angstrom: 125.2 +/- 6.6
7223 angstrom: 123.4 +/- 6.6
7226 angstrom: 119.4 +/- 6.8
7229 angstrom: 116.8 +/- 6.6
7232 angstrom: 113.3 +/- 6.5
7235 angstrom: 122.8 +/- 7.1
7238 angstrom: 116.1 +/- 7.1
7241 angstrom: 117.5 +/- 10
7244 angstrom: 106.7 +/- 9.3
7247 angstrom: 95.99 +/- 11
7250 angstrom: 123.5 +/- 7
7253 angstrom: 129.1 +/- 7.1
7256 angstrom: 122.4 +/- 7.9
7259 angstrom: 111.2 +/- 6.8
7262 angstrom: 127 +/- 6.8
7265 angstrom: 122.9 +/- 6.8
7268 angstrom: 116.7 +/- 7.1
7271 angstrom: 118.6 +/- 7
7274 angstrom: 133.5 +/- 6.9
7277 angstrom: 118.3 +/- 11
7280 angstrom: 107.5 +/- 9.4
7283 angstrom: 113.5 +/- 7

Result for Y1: 107.4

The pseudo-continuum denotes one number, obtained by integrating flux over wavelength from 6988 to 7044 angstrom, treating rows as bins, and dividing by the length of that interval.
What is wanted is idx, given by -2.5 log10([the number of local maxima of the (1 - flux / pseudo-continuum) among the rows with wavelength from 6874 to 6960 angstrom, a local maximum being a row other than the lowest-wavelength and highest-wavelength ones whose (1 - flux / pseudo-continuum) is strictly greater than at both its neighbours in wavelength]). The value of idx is -2.3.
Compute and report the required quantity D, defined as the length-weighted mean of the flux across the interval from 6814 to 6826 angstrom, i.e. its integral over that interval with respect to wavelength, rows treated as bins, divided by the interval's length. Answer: 121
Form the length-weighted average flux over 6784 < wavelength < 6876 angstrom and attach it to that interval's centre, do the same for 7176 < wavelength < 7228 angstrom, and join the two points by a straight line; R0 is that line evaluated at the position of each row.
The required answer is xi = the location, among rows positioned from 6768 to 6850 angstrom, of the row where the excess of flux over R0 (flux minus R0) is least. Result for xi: 6770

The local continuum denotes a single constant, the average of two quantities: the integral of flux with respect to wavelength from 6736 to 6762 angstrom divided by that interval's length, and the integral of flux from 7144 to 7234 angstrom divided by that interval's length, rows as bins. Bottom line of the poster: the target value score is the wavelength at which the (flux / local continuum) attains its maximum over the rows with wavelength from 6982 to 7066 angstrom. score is 7016 angstrom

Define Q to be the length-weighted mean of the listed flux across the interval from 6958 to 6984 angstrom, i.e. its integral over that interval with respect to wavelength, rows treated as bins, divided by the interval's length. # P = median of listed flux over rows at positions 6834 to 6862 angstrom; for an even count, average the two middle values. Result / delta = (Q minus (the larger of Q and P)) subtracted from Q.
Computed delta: 126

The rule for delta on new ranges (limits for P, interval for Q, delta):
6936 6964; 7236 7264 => 124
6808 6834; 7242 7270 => 121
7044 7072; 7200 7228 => 118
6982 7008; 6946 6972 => 125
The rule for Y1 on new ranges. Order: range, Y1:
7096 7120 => 116.2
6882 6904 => 119.2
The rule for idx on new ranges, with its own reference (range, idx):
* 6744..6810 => -1.7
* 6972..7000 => -0.8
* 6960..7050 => -2.3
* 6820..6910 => -2.7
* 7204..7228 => 0.0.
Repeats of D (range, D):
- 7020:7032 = 127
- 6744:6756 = 118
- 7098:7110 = 116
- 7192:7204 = 110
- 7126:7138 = 117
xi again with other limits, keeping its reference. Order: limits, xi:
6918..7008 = 7001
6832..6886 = 6872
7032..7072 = 7037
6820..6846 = 6845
